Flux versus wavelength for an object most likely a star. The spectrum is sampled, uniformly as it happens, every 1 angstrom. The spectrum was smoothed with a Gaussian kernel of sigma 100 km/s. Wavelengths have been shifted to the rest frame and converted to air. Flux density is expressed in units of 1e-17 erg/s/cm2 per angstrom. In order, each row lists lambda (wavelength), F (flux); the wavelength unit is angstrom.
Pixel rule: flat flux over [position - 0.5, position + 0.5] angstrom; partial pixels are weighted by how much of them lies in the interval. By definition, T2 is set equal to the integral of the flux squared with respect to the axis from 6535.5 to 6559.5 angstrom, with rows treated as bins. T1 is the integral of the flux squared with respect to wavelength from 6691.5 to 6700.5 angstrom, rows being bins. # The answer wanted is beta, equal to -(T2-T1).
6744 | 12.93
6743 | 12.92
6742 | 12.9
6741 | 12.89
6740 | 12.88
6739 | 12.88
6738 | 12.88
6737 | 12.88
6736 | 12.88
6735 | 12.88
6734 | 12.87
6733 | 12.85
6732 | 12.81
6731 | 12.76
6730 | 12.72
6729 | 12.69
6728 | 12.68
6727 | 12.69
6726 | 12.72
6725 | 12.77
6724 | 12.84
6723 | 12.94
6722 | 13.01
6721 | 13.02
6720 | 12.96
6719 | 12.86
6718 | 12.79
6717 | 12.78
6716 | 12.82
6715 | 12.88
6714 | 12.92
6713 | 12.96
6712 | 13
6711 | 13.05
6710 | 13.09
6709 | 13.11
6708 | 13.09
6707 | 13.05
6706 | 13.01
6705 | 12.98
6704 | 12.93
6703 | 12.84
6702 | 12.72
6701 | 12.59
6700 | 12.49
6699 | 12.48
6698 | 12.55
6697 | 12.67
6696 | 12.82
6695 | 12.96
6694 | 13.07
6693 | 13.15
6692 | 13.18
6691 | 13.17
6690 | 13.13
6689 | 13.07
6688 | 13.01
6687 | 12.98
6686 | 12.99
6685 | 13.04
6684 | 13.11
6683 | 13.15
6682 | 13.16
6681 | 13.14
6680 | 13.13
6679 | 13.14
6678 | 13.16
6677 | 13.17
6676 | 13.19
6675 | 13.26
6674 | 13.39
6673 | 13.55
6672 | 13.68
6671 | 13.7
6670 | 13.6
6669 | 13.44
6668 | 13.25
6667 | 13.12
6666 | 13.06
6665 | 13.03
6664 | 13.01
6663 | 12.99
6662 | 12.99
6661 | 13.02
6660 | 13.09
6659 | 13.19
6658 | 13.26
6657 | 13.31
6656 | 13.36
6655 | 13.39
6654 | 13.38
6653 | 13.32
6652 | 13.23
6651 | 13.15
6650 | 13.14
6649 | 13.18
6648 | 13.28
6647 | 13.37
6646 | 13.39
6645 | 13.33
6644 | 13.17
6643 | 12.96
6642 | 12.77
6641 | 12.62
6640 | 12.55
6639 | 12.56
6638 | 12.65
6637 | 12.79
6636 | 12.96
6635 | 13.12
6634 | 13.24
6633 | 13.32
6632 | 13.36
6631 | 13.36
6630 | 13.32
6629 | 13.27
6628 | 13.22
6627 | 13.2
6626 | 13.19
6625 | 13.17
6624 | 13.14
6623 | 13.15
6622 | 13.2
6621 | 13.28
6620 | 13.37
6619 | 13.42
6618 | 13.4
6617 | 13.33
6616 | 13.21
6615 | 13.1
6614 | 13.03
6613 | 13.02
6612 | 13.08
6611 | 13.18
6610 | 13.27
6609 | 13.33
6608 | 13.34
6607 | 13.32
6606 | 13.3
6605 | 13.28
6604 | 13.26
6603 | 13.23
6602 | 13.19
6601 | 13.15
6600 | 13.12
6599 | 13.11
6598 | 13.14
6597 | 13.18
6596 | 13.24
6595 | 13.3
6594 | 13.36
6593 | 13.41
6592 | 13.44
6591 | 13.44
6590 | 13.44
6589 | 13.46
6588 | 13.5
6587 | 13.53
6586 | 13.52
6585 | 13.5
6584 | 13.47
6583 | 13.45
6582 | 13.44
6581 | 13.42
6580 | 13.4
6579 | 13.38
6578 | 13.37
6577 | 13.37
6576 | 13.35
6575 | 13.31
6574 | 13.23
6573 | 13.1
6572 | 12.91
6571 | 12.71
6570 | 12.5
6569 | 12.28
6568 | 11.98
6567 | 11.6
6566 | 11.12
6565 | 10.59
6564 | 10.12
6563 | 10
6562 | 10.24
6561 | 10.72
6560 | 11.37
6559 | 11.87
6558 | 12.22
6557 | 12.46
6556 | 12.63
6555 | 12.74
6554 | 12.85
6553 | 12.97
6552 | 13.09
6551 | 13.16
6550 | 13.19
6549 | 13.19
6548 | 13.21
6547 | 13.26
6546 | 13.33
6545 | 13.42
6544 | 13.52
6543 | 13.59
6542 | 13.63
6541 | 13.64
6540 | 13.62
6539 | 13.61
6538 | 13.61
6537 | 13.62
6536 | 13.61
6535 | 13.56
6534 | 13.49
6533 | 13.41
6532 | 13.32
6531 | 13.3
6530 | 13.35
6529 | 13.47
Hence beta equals -2688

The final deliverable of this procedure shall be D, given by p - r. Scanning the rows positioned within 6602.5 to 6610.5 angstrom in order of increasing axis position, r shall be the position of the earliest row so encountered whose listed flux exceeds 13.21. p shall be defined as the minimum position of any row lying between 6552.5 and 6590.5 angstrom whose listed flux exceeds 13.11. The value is -29 angstrom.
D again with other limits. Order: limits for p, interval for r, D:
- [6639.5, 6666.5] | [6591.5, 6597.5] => 52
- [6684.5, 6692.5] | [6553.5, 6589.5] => 116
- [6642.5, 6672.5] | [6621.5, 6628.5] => 16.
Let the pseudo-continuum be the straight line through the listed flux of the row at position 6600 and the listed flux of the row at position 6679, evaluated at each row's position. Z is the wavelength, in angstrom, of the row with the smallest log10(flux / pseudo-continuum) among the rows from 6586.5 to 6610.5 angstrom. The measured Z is 6599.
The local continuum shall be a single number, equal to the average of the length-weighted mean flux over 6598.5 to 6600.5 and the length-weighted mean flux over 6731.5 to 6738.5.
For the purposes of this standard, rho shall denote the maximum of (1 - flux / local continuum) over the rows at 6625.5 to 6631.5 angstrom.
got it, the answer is -0.015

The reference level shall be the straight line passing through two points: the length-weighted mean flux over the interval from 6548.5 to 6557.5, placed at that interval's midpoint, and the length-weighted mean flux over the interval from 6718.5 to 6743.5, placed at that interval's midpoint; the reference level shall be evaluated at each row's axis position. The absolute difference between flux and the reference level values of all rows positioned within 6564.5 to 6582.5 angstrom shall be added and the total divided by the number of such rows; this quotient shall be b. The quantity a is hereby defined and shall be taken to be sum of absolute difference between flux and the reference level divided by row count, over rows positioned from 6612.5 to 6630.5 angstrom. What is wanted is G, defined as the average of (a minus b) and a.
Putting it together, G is 0.00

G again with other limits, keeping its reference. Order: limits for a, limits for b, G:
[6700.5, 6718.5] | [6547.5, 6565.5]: -0.38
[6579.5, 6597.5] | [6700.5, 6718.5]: 0.44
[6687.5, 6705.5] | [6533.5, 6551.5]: -0.06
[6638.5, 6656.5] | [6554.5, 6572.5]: -0.27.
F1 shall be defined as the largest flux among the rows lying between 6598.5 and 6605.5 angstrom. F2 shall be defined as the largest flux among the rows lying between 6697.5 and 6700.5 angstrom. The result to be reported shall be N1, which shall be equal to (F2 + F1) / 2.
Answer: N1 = 12.9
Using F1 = 13.28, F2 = 12.55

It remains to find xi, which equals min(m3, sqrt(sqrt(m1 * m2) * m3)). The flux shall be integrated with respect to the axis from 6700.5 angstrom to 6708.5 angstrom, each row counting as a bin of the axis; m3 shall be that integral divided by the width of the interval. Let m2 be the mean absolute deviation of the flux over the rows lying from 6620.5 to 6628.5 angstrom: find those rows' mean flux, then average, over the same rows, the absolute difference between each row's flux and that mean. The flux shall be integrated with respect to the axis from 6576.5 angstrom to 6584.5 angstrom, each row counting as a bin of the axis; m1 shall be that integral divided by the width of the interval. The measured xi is 3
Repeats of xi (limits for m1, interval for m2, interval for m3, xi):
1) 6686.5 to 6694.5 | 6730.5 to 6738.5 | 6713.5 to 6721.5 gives 3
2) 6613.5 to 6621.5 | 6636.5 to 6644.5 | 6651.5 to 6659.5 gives 4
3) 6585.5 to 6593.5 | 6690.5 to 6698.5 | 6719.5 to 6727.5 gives 5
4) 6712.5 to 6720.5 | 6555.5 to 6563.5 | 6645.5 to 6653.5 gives 7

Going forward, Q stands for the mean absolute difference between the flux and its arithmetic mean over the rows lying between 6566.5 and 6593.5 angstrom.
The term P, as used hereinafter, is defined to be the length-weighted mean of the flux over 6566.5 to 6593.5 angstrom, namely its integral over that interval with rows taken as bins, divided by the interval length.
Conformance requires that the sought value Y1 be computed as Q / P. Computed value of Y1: 0.029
